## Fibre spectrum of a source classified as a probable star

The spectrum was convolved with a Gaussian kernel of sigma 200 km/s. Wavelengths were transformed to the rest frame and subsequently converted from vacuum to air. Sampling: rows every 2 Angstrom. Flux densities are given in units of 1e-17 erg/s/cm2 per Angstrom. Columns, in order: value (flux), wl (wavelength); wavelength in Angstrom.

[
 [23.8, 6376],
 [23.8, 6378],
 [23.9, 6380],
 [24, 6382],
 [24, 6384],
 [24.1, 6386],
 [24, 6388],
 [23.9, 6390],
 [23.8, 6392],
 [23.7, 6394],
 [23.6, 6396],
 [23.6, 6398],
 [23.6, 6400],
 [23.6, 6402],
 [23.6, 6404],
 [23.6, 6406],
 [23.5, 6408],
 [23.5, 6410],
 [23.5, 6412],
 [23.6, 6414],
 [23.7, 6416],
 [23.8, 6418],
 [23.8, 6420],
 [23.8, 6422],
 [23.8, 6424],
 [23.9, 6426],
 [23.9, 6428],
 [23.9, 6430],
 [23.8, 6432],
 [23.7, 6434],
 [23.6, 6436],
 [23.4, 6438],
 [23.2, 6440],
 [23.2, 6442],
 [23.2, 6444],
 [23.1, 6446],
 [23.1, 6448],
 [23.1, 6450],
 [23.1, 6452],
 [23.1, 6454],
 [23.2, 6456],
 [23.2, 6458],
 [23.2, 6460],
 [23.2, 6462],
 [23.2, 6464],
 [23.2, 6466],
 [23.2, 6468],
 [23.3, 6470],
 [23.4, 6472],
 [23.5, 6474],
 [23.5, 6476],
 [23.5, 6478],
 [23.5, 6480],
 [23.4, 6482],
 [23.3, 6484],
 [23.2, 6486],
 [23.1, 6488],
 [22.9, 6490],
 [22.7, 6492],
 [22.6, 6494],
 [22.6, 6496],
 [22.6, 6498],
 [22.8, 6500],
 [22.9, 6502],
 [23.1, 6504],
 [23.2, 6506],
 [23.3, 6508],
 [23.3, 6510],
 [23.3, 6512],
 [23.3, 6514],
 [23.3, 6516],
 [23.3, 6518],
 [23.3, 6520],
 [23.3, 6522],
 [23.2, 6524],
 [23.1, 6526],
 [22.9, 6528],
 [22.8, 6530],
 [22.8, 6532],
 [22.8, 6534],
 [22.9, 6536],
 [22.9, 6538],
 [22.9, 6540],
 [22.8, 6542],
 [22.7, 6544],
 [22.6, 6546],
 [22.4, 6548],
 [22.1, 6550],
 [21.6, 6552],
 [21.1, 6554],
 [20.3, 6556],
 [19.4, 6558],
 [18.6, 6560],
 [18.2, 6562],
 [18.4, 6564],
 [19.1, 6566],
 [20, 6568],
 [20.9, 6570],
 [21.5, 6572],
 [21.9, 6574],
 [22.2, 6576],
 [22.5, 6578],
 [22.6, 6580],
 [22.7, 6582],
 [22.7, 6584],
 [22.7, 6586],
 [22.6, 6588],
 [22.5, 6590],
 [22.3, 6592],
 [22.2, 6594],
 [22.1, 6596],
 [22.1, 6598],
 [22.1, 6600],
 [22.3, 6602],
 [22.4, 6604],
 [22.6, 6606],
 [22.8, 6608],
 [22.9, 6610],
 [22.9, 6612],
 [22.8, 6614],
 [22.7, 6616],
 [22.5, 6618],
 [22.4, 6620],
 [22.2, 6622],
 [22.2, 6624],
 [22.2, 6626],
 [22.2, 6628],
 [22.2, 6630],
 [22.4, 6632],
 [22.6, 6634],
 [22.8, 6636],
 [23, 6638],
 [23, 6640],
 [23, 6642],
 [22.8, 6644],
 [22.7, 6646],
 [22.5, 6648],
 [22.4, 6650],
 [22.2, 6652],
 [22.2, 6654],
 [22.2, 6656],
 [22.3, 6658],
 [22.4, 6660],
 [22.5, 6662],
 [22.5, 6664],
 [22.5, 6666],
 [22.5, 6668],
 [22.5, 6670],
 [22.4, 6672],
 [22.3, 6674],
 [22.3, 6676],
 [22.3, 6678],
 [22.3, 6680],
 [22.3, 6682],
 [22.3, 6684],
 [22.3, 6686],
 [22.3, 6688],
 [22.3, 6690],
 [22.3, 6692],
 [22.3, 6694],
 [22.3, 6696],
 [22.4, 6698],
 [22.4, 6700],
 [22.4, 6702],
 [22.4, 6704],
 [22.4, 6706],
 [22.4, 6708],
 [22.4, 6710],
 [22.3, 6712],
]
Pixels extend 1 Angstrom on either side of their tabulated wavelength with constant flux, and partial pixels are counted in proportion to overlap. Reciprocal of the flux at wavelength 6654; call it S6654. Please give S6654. 0.0450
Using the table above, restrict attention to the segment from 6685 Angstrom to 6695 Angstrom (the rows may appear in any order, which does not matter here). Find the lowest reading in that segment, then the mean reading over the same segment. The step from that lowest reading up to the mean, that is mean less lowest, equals 0.00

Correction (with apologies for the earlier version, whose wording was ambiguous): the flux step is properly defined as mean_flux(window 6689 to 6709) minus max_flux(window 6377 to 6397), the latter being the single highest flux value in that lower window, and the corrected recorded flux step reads -1.7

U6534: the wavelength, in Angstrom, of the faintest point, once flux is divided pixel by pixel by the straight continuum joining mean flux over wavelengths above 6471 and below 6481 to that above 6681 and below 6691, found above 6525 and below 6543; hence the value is 6530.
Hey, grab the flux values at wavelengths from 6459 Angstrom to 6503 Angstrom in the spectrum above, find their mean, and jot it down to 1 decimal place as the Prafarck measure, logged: 23.1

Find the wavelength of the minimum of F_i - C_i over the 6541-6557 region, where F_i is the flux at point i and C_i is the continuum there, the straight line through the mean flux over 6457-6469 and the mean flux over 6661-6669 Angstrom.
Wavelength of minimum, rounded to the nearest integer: 6556 Angstrom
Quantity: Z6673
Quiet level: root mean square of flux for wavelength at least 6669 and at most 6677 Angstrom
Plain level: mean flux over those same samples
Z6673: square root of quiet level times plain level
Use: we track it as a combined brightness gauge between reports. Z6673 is 22.4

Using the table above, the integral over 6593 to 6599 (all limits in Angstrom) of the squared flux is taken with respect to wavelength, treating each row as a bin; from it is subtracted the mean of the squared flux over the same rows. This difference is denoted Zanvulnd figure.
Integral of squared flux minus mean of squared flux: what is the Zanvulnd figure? 2449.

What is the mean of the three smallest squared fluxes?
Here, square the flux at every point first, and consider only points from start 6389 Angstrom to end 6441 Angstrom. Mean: 546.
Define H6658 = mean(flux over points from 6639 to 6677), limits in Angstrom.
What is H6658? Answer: 22.5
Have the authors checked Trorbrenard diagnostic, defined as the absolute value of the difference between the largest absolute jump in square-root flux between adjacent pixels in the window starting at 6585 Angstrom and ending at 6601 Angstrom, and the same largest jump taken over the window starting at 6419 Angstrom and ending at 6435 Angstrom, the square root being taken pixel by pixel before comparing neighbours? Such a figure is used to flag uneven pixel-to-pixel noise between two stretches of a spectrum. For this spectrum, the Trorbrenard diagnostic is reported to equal 0.011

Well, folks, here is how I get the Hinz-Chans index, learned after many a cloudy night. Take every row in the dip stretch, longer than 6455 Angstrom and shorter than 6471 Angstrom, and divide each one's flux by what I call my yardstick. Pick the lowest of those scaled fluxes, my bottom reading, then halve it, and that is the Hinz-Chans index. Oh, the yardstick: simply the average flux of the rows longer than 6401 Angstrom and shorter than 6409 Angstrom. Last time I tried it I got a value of 0.492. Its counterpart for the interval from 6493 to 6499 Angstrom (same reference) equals 0.479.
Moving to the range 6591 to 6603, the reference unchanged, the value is 0.469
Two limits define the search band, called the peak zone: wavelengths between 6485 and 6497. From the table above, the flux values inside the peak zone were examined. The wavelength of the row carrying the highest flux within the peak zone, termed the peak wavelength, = 6486 Angstrom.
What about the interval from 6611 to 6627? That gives 6612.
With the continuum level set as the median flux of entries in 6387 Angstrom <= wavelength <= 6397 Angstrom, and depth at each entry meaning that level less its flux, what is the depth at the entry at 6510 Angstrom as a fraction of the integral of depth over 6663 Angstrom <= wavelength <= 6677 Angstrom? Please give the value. 0.026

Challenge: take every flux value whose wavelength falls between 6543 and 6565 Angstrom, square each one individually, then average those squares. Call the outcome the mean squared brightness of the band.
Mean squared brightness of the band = 430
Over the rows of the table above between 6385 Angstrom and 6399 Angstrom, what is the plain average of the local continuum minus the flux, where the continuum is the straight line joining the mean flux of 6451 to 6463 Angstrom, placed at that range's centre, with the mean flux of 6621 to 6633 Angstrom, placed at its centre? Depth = -0.29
